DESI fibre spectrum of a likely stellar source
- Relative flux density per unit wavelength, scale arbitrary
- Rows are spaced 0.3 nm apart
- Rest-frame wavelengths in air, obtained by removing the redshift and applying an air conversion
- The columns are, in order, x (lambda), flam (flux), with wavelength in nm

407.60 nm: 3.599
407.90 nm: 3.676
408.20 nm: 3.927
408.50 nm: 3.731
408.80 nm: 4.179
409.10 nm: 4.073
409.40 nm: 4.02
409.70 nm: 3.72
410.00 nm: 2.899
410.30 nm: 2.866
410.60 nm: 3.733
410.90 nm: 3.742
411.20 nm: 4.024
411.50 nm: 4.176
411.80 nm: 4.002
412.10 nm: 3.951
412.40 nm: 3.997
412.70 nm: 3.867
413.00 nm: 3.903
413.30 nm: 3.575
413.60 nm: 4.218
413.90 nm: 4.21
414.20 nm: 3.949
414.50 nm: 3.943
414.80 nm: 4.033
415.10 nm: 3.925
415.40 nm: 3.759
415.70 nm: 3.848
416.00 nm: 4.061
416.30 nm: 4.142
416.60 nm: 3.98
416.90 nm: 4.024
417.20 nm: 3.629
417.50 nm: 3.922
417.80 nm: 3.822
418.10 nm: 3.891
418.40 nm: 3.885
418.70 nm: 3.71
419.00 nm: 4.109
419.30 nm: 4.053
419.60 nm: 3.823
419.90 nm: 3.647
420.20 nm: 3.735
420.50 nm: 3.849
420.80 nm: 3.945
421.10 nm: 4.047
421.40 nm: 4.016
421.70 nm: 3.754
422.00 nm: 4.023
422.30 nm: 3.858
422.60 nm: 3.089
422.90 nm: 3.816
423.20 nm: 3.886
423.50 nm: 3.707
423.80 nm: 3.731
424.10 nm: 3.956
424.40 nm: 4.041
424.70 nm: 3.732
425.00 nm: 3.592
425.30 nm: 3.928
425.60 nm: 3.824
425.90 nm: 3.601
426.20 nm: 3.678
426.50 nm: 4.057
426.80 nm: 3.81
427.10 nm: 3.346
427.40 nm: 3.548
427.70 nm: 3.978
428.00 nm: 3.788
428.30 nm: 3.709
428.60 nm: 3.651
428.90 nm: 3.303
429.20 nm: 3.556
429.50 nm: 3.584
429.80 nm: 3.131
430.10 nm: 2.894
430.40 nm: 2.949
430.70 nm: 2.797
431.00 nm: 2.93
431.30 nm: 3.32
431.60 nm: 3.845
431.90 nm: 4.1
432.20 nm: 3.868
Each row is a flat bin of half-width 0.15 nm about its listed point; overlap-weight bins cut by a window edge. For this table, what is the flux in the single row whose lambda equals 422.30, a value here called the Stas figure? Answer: 3.858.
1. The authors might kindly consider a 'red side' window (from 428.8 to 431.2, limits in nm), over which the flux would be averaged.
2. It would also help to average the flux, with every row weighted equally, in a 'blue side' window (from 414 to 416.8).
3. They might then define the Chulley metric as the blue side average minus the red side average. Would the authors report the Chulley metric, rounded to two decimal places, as 0.82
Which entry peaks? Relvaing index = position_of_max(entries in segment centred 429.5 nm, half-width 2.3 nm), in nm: 427.70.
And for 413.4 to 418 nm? 413.60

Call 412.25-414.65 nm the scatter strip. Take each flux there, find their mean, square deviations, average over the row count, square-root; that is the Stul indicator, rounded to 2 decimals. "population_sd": 0.19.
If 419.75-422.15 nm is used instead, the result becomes 0.14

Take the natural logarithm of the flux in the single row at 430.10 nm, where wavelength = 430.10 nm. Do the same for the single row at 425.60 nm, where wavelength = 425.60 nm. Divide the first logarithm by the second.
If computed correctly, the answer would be 0.79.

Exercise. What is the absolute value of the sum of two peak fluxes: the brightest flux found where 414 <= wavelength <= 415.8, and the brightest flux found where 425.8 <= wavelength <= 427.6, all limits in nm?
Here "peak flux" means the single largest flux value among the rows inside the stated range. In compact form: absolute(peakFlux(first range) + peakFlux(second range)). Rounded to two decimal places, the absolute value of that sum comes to 8.09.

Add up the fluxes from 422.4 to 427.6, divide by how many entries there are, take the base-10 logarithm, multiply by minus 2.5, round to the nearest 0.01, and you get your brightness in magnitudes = -1.43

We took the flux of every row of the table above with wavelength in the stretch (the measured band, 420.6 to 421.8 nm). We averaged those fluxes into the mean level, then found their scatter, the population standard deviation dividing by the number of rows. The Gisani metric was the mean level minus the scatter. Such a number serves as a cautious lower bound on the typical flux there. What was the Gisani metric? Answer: 3.83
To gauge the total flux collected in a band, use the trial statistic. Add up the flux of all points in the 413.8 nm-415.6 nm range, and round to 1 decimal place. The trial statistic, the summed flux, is 23.8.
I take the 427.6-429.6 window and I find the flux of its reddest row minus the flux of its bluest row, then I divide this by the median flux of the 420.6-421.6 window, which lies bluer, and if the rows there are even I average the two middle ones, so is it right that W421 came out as -0.10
